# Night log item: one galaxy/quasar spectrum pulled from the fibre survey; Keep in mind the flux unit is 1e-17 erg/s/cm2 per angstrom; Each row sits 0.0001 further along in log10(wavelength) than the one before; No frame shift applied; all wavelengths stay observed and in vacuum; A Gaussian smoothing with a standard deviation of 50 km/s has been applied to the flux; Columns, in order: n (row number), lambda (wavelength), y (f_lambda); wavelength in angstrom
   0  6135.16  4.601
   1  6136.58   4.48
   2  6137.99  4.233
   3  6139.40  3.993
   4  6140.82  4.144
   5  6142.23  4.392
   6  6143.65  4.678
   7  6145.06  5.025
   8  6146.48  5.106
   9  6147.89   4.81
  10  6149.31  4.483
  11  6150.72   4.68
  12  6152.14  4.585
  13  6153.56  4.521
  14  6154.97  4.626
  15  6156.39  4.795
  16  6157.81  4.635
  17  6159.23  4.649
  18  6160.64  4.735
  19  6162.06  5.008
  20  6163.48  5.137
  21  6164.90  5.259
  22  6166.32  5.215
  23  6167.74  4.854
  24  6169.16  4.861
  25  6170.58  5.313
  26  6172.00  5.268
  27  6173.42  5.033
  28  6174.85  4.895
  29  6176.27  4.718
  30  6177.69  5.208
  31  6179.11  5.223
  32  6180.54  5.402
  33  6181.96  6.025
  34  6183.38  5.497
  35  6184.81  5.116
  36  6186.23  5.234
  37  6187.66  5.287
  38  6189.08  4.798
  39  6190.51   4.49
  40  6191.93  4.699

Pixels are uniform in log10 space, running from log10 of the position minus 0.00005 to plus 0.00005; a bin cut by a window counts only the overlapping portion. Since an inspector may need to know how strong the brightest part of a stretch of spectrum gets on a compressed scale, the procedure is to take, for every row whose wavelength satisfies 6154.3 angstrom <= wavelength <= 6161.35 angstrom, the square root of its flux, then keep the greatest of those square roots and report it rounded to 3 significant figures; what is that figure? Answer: 2.19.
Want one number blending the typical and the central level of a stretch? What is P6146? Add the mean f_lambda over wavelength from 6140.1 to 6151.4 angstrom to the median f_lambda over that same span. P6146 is 9.3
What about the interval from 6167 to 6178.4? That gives 10.0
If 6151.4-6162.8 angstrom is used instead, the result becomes 9.3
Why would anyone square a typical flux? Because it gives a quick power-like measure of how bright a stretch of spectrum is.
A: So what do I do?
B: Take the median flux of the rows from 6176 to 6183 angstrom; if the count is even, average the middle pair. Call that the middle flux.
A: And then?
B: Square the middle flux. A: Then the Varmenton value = 27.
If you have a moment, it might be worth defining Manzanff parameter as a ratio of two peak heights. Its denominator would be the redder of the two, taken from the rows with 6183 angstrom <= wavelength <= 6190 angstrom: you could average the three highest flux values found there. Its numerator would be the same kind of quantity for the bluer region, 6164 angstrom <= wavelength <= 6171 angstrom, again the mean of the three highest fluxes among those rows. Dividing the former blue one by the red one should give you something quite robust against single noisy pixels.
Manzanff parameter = 0.99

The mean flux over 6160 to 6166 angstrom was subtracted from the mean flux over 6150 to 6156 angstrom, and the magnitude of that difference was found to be 0.43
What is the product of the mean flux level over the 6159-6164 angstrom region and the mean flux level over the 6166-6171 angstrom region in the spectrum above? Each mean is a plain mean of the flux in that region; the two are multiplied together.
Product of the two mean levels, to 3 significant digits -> 24.7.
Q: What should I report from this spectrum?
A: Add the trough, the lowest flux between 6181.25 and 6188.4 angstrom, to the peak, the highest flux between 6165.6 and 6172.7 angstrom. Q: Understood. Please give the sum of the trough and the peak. 10.4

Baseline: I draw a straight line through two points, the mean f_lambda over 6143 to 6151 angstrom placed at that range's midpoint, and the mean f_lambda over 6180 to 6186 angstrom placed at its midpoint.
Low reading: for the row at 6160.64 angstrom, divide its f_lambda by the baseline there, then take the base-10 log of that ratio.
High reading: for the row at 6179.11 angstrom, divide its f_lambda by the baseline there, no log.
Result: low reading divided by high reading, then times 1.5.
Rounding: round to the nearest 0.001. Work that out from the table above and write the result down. -0.046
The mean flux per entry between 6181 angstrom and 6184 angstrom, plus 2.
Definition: 7.8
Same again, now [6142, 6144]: 6.5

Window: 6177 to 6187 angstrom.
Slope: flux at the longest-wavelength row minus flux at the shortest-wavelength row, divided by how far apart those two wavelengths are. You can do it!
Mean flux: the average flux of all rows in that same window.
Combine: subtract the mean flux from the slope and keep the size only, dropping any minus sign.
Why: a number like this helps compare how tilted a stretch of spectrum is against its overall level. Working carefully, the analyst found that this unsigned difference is 5.38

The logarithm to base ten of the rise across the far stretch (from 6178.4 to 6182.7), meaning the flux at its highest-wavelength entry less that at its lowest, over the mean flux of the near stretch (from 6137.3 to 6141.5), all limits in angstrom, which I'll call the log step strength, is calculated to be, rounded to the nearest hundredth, -0.71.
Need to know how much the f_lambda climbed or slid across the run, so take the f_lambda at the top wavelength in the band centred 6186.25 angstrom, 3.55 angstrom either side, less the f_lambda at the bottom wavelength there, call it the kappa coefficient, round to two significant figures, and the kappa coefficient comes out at -0.70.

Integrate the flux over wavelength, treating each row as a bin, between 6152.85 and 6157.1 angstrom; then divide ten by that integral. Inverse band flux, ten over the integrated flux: 0.506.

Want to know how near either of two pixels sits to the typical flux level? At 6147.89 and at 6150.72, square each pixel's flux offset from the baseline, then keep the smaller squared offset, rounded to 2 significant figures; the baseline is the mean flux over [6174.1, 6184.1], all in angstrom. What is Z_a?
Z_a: 0.22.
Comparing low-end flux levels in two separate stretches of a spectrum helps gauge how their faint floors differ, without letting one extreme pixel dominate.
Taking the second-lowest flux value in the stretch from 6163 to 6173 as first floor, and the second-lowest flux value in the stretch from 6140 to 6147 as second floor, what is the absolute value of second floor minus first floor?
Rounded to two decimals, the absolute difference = 0.47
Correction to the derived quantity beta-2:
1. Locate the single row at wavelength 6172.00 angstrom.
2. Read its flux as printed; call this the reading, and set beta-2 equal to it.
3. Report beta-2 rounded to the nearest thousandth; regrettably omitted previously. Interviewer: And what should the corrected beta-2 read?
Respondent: 5.268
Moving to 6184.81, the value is 5.116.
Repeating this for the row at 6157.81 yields 4.635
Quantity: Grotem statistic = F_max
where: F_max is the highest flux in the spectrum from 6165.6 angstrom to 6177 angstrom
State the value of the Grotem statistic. 5.313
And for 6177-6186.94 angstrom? 6.025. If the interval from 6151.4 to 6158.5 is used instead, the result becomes 4.795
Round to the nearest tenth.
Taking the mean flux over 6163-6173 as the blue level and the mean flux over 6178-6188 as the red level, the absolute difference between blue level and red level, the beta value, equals 0.3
